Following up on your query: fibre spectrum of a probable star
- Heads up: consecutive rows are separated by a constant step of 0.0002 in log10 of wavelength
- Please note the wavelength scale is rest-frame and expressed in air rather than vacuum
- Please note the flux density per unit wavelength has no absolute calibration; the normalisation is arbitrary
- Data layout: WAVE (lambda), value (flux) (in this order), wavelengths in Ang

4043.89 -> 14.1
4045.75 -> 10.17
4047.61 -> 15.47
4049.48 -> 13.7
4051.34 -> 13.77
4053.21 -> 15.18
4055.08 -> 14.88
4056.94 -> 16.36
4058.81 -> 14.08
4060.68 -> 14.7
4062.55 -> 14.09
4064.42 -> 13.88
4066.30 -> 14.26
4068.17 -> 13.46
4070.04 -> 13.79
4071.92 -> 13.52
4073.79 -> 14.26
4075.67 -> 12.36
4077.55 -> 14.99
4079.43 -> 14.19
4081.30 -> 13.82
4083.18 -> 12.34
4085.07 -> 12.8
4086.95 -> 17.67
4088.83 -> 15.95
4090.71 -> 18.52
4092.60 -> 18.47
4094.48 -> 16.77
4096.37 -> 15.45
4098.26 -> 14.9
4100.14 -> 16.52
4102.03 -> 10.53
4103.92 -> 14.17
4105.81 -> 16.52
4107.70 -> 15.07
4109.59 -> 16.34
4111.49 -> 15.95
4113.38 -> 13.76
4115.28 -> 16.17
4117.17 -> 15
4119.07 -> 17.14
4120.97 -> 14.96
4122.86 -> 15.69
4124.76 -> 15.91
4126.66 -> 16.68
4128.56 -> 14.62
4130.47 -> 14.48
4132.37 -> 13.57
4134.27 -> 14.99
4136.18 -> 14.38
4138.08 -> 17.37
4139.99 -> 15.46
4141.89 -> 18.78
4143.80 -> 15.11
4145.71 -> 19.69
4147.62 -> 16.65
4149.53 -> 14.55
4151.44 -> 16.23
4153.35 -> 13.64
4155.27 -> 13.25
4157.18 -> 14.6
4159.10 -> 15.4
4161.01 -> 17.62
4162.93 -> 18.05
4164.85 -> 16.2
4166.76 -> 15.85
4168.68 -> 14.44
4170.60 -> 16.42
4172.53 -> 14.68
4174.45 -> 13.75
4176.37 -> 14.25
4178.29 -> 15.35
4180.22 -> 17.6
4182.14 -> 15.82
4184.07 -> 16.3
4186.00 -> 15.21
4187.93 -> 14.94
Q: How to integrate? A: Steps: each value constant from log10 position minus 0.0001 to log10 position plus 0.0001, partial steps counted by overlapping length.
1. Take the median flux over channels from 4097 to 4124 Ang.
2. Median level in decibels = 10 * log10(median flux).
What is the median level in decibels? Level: 11.9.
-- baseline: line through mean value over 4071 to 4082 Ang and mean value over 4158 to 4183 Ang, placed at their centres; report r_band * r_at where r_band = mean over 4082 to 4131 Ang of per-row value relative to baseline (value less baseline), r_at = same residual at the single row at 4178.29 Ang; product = -0.6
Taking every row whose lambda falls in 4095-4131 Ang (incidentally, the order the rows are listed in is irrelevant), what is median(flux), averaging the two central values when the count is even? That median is 15.45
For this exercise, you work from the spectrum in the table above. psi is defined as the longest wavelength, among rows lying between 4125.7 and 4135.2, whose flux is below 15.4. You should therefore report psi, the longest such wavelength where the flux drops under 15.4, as 4134.27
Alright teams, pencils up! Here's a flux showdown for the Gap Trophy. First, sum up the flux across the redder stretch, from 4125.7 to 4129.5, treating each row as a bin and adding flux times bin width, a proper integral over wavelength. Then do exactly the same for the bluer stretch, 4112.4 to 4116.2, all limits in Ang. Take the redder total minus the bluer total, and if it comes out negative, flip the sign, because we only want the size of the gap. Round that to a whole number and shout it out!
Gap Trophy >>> 3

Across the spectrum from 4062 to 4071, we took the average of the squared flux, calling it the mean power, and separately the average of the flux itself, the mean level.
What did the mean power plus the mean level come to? 207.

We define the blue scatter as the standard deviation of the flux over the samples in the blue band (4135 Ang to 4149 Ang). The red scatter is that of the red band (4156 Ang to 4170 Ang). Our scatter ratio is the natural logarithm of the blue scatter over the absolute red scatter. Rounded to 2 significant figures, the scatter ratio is 0.34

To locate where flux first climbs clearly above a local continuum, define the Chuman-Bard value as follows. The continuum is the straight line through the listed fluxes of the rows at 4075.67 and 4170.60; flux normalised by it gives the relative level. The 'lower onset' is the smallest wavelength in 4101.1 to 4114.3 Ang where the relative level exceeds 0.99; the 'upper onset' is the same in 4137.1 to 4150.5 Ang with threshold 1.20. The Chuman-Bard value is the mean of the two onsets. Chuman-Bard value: 4122.9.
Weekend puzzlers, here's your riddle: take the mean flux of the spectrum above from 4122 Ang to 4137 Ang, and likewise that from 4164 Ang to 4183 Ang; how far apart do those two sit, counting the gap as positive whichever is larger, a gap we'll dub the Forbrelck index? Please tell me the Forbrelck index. 0.40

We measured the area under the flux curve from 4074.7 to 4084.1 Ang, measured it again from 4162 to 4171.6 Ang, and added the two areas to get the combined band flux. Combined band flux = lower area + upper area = 283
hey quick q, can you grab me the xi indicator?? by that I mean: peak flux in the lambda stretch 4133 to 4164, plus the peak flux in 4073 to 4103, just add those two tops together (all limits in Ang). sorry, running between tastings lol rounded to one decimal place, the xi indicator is 38.2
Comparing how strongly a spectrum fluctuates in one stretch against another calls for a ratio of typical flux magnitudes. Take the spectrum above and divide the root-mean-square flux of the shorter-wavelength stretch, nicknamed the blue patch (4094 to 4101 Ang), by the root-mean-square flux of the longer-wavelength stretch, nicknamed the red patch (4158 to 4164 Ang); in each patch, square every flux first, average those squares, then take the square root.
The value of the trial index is 0.93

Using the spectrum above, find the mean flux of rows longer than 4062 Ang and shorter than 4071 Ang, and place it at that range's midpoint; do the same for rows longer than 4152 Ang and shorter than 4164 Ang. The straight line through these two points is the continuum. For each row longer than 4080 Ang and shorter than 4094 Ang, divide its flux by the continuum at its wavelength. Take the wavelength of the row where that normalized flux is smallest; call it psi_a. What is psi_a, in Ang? 4083.18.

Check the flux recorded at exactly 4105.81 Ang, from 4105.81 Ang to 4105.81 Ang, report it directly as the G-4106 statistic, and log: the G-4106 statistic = 16.52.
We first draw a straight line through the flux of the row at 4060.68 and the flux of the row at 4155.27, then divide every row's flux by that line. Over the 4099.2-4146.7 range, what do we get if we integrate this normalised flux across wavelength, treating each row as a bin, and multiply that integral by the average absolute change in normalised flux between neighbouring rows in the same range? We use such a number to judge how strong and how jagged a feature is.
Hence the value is 7.9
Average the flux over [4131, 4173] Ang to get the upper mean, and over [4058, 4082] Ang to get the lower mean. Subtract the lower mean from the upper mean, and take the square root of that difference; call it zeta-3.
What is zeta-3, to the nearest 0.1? 1.3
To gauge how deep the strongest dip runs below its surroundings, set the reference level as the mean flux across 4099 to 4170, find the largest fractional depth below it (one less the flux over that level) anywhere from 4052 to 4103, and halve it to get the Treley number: 0.16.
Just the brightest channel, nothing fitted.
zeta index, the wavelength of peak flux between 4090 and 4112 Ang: 4090.71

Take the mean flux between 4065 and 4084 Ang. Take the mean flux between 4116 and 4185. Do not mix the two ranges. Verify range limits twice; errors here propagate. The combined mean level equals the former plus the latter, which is 29.4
